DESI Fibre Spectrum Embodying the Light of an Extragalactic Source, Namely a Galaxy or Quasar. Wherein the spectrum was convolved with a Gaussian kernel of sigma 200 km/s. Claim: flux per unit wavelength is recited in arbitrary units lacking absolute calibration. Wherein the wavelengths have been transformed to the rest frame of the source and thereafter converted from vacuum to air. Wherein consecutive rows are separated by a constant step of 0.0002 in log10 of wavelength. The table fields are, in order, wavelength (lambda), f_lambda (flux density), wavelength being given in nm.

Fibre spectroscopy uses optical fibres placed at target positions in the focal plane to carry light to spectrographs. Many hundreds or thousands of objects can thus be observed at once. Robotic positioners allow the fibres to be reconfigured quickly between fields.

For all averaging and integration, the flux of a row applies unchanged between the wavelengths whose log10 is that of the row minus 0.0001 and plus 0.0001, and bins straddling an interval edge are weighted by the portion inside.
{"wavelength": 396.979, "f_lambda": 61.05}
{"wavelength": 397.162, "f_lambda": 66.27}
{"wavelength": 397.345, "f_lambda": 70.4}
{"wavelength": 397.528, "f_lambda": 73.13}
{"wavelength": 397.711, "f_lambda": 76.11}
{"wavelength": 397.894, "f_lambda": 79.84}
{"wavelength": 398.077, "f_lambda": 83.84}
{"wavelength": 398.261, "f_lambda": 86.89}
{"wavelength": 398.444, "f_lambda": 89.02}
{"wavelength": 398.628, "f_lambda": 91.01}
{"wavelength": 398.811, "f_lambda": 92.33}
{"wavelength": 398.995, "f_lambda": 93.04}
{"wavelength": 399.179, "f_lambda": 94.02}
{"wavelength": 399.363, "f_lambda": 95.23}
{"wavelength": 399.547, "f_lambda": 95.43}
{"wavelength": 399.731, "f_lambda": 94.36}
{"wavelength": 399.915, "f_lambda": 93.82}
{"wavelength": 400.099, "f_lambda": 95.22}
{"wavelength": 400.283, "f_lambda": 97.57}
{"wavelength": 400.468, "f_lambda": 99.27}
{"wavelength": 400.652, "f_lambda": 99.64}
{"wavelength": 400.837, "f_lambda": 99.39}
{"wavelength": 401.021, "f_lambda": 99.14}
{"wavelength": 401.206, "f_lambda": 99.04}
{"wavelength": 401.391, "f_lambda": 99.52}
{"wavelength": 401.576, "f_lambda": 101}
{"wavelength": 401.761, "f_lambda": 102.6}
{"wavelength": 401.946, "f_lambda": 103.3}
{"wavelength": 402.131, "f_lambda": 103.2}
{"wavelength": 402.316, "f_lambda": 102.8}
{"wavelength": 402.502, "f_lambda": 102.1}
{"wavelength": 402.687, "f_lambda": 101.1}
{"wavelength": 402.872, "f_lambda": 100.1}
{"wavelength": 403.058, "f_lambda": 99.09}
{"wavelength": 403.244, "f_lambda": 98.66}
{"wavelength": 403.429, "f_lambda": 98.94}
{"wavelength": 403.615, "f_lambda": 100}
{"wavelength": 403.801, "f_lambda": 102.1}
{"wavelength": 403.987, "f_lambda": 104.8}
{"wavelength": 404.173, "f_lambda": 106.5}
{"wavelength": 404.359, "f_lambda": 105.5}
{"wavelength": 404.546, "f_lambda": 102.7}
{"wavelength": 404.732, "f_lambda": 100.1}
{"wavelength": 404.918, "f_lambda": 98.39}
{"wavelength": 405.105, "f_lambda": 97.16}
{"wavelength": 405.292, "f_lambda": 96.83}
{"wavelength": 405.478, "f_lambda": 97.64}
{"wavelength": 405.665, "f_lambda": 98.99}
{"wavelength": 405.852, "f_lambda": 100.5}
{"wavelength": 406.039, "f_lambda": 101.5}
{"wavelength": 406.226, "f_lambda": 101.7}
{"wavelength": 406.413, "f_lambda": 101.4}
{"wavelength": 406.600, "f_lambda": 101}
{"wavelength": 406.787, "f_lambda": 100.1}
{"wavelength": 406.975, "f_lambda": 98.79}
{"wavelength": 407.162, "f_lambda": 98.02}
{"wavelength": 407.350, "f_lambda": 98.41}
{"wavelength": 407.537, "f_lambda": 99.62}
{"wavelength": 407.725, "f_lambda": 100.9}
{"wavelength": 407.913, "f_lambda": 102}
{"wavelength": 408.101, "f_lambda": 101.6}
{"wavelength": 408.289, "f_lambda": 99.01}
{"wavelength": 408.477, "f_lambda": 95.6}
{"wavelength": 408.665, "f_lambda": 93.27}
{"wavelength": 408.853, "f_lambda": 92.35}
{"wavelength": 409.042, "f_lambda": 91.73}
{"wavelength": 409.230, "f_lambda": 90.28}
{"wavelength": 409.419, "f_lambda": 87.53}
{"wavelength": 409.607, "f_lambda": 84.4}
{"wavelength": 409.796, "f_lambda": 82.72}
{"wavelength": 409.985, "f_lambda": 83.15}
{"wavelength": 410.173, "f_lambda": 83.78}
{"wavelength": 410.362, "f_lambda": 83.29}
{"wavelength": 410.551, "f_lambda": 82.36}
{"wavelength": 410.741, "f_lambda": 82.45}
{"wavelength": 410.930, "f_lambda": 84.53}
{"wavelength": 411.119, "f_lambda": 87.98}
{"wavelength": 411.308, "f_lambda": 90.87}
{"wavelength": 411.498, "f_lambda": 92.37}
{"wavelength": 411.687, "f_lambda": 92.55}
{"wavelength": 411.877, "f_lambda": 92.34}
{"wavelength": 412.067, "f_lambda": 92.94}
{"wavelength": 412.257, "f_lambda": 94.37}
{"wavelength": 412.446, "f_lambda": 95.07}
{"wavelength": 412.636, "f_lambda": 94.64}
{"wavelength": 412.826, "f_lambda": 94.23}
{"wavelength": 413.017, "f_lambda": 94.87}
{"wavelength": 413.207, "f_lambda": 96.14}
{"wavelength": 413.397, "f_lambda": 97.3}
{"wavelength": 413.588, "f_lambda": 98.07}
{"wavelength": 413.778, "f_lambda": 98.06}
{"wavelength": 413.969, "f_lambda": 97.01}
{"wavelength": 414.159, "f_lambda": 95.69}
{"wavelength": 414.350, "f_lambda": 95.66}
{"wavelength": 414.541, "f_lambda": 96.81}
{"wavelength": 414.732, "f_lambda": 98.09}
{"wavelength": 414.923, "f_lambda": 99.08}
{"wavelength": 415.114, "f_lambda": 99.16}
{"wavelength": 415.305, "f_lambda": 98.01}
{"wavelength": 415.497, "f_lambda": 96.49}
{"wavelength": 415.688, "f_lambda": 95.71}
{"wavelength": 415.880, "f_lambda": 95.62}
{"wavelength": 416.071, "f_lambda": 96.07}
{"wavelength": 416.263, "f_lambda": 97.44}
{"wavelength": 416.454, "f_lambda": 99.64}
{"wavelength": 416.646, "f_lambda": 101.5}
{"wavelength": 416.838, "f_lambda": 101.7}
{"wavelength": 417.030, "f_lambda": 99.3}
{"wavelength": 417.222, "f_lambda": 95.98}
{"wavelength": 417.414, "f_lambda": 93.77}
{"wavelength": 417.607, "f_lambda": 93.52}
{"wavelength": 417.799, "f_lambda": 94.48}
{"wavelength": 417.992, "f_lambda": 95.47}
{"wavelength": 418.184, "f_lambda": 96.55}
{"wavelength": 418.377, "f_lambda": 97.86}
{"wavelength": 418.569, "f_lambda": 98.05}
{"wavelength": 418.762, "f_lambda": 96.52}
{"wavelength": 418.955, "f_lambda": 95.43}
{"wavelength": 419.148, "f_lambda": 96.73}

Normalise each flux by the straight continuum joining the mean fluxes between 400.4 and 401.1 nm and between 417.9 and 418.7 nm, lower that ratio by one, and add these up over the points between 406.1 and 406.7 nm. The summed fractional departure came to 0.08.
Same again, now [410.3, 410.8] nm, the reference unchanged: -0.47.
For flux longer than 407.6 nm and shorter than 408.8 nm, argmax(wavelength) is 407.913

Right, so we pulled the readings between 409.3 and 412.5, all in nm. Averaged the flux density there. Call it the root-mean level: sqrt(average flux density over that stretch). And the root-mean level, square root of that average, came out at 9.4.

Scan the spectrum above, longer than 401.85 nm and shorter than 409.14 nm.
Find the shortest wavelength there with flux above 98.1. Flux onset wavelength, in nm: 401.946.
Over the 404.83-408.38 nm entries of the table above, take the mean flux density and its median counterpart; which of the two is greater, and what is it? 100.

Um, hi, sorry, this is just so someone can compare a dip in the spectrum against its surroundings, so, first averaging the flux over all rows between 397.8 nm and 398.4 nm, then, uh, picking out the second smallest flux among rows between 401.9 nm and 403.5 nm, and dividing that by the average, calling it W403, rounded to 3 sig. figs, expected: 1.18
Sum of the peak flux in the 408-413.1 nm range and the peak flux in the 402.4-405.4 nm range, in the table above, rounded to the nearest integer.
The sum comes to 208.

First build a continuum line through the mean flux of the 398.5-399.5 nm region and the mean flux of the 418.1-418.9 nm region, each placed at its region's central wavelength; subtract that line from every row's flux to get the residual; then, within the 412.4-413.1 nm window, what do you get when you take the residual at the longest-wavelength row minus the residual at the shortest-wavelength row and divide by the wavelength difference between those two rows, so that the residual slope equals -1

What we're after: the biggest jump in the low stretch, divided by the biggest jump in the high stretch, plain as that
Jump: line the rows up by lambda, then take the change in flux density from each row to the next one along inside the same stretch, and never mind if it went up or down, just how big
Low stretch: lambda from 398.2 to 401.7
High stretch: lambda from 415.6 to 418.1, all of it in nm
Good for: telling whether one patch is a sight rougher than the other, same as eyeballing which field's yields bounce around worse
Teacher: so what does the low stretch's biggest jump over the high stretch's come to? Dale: 0.71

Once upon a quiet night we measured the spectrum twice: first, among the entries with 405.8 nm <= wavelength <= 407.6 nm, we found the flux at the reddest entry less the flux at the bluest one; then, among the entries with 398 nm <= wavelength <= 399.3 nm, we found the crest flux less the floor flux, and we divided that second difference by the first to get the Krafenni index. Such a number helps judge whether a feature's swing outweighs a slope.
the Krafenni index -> -12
